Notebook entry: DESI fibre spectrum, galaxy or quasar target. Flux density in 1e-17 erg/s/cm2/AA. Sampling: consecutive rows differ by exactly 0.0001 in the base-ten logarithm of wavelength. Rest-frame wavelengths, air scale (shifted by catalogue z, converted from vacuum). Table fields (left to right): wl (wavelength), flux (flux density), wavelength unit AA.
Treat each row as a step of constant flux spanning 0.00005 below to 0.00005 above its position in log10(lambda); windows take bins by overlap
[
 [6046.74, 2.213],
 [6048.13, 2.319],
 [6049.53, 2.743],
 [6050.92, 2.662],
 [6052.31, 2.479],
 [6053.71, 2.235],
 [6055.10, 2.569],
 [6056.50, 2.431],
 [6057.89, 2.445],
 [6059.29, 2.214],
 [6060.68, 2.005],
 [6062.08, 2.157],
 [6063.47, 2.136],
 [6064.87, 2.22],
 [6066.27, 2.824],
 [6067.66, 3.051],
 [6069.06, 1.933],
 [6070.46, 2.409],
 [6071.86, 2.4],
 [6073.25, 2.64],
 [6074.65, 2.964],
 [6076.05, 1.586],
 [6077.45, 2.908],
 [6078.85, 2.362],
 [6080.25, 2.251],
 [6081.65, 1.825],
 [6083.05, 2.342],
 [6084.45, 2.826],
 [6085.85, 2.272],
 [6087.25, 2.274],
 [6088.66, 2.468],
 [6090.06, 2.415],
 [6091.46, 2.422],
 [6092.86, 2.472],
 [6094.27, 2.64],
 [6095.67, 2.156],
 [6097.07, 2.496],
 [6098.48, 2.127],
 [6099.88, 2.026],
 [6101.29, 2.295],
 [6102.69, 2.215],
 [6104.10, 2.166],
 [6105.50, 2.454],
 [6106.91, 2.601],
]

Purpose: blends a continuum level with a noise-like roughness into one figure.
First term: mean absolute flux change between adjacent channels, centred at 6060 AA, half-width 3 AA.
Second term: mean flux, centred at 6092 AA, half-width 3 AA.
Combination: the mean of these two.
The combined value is 1.34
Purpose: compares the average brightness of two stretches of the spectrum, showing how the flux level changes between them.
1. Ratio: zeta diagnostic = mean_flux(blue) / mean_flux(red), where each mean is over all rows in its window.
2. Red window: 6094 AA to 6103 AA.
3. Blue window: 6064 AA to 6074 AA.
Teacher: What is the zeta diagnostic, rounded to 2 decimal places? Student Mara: 1.10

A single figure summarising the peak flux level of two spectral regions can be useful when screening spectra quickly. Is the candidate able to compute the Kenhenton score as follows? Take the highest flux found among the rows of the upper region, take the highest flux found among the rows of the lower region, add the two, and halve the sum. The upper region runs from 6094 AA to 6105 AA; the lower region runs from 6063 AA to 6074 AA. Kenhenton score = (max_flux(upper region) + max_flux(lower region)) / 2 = 2.85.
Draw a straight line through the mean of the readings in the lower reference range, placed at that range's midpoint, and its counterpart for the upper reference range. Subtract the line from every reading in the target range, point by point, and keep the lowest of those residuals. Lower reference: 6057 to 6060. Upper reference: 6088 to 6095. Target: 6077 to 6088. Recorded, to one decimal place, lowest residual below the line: -0.6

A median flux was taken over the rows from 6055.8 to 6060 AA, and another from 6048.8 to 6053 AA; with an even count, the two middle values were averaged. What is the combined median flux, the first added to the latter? 5.1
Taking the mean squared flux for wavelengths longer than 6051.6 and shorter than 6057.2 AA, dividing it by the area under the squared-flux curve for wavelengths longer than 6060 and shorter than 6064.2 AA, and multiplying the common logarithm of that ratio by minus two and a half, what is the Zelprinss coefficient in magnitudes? 1.24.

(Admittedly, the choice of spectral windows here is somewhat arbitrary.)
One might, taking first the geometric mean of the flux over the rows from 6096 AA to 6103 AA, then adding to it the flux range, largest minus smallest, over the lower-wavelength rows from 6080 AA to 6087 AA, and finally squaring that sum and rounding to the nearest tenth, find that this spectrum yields 10.4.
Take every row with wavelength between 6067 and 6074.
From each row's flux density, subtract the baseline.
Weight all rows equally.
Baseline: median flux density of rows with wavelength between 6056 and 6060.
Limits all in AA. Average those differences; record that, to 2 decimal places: 0.06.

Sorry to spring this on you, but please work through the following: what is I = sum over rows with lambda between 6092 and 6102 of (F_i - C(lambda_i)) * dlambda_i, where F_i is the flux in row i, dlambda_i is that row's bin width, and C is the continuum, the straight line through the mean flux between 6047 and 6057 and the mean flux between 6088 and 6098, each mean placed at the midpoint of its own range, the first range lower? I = -1.1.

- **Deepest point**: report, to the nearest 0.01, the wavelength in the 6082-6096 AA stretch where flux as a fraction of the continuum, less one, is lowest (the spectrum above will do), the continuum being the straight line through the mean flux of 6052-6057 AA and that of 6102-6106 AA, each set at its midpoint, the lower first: 6095.67 AA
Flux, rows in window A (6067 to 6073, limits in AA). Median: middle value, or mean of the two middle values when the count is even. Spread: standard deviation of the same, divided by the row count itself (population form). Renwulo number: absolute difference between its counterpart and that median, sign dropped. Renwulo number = 2.01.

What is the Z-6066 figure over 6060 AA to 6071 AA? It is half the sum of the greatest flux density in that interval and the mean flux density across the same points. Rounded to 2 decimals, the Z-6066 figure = 2.70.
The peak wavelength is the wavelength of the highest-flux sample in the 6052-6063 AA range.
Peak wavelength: 6055.10 AA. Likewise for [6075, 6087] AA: 6077.45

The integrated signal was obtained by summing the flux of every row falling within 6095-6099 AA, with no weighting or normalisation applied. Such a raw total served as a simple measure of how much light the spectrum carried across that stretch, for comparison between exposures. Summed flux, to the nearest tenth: 6.8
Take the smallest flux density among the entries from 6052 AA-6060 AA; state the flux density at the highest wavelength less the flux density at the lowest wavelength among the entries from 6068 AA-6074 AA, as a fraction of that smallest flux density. 0.32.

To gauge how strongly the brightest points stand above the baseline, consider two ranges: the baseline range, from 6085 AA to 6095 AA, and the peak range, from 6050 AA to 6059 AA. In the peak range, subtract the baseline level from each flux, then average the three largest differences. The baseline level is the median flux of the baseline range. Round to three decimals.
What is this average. 0.148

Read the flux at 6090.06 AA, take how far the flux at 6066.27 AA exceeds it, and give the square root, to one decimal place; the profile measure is 0.6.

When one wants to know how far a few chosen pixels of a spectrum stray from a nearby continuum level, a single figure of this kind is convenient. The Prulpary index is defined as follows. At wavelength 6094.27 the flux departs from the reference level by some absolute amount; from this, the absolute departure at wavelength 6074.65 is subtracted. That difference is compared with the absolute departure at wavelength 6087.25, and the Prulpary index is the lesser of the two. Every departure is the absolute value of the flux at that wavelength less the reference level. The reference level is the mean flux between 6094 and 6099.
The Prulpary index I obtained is -0.32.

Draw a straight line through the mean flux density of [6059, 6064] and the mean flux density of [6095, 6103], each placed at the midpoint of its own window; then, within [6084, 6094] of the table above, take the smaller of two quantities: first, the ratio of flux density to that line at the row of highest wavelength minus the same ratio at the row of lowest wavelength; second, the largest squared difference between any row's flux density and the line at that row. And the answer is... -0.17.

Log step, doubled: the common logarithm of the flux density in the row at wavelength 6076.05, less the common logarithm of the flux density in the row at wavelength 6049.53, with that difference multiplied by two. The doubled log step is -0.48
